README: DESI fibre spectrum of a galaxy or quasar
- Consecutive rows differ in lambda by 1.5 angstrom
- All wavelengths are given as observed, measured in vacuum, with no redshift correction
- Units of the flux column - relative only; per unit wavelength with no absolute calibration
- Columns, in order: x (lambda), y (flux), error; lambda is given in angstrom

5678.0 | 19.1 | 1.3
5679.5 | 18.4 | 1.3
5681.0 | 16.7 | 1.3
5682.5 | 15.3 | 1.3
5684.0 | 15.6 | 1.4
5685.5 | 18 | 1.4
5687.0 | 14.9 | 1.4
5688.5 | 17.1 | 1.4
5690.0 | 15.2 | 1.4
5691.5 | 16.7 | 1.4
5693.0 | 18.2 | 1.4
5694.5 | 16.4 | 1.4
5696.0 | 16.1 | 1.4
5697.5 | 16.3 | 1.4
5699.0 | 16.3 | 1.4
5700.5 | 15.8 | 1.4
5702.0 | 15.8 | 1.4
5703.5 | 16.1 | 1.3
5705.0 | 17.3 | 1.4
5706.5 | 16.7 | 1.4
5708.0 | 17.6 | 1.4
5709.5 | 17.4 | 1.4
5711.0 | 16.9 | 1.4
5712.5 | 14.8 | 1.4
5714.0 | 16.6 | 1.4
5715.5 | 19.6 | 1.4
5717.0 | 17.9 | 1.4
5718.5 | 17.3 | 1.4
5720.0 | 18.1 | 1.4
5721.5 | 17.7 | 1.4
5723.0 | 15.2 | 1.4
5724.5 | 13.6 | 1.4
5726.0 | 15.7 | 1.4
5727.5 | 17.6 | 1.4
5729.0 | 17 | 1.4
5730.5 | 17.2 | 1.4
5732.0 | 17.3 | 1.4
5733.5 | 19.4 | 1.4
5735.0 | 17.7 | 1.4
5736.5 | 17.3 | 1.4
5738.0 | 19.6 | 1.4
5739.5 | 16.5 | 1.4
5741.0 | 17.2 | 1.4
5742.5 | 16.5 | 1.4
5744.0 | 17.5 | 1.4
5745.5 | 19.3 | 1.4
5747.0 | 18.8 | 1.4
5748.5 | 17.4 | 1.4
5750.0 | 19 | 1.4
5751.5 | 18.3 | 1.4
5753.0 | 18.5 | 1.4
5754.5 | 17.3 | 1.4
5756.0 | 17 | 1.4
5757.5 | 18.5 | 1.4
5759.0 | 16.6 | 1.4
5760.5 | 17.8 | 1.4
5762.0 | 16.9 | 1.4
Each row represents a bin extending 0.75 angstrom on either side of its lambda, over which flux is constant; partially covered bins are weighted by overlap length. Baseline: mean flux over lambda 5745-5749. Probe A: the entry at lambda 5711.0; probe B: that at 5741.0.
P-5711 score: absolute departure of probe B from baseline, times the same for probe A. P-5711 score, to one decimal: 2.1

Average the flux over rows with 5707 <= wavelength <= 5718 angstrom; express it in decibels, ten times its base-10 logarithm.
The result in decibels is 12.4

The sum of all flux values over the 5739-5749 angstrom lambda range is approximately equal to 123.2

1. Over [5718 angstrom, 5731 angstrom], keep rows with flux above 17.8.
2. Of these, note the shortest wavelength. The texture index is 5720.0 angstrom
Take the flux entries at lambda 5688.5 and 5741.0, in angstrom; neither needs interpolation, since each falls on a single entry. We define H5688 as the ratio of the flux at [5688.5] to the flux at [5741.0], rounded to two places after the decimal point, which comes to 0.99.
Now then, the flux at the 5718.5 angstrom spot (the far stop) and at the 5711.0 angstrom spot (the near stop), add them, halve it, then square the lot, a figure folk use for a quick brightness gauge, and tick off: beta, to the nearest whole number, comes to 292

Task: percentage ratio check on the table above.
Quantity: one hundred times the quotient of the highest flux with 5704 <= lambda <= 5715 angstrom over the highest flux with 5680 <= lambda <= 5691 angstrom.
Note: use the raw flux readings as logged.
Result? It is 98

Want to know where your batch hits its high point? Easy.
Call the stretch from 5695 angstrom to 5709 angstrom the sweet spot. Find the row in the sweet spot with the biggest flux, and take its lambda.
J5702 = 5708.0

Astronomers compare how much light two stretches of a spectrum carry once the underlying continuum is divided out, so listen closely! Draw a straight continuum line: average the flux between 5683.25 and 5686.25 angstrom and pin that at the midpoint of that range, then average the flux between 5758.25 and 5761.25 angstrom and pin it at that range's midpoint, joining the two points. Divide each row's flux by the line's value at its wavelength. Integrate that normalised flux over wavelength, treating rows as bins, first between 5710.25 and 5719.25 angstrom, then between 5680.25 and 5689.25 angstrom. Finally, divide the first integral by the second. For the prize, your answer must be 1.046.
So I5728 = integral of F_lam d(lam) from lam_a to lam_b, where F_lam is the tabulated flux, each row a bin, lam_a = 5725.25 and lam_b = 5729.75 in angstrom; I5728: 75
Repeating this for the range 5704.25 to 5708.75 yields 77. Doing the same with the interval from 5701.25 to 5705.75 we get 74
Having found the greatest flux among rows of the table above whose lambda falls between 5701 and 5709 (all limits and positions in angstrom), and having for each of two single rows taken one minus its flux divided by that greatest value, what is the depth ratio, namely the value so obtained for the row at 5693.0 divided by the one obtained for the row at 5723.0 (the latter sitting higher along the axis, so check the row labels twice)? 0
